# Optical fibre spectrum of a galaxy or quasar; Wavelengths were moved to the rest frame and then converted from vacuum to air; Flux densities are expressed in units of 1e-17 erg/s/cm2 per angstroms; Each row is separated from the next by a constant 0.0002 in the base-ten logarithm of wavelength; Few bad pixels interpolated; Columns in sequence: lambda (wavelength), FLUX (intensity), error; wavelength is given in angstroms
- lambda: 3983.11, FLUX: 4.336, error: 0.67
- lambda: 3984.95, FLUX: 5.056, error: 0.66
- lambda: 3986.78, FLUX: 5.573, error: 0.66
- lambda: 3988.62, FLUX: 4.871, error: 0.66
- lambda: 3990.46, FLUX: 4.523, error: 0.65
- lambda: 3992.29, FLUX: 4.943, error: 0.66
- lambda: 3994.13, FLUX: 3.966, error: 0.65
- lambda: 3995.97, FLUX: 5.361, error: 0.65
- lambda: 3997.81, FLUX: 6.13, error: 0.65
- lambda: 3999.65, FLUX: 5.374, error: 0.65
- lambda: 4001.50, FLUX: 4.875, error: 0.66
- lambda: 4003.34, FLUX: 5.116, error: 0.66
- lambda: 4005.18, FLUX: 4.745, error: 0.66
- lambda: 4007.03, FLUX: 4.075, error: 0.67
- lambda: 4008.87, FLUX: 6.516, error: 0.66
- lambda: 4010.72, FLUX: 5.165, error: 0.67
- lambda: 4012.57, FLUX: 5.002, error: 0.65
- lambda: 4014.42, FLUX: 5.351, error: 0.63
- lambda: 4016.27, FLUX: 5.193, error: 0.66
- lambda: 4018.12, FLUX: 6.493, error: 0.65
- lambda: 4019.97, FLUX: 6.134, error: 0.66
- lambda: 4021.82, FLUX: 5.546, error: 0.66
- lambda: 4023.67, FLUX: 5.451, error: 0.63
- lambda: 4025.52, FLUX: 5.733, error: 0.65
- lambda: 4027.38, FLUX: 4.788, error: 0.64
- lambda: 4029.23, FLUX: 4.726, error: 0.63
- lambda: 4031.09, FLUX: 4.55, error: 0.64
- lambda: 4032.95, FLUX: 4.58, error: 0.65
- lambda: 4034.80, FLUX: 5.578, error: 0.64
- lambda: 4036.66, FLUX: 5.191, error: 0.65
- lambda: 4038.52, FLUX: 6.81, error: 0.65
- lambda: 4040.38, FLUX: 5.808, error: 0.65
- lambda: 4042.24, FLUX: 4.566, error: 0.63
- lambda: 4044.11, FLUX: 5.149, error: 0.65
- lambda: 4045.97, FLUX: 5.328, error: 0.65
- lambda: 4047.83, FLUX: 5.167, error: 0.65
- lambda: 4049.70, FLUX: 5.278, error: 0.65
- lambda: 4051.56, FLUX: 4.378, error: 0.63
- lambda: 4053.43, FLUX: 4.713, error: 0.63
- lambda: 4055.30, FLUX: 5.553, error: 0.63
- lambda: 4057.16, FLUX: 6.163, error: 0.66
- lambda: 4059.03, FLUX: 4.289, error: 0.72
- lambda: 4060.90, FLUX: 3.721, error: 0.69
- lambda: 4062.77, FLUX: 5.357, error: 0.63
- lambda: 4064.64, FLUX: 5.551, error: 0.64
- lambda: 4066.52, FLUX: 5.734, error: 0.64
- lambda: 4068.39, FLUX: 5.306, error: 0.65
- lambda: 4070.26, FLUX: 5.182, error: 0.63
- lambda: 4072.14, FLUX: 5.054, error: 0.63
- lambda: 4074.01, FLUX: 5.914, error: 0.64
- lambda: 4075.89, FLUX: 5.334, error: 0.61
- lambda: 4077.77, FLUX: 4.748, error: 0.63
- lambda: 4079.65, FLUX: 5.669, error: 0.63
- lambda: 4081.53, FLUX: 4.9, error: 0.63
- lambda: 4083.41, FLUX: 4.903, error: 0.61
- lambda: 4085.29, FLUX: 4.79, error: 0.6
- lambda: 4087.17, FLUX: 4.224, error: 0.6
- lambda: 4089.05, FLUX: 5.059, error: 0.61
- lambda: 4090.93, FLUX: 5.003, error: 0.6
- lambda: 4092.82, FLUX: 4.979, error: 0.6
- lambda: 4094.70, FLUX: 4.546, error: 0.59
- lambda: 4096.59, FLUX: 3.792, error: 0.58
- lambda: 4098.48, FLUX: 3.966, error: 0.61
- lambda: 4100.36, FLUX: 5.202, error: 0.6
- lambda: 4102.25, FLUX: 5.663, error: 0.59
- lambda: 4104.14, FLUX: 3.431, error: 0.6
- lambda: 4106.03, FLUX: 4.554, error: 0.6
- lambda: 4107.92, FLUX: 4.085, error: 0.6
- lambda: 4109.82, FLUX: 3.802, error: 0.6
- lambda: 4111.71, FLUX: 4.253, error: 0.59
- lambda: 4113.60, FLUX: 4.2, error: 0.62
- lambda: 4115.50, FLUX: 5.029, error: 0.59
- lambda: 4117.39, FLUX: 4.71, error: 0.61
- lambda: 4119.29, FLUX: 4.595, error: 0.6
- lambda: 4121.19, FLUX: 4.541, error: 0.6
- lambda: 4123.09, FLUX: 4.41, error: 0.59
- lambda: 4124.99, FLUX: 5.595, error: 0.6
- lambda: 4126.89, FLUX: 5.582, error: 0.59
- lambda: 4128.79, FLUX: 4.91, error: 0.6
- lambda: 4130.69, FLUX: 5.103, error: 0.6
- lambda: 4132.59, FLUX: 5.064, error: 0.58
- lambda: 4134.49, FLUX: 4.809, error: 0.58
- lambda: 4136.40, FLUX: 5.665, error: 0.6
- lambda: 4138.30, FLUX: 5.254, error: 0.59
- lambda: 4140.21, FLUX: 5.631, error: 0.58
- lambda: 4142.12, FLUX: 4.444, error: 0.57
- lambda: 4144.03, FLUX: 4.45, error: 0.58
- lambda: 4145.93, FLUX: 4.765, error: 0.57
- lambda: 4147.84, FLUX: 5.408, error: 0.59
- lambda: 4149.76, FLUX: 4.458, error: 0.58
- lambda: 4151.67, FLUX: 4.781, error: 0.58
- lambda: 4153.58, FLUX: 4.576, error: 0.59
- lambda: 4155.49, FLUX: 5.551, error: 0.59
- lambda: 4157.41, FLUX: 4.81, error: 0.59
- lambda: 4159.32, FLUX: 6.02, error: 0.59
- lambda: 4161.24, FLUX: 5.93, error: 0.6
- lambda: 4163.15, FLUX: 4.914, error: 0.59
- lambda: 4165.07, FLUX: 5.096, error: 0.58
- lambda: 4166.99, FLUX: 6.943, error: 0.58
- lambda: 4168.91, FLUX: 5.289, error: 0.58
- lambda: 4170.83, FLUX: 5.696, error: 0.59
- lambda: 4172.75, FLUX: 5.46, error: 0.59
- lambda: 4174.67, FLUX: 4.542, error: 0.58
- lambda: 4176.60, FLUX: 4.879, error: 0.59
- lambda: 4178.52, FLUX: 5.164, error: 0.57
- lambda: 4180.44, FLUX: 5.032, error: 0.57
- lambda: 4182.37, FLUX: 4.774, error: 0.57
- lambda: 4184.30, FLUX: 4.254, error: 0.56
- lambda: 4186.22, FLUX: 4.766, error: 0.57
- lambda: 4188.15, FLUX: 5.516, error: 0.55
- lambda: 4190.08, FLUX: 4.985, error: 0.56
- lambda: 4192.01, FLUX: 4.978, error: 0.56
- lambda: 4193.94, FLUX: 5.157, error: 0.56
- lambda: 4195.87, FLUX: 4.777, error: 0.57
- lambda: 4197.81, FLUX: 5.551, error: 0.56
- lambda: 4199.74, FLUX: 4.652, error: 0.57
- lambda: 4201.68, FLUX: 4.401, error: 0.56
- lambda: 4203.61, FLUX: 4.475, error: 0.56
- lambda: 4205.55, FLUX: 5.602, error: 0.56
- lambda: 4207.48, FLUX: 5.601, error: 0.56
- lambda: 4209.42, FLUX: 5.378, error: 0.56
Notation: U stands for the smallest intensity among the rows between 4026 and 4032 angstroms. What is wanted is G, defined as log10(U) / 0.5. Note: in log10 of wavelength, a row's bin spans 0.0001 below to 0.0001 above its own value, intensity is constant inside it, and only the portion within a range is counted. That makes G 1.32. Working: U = 4.55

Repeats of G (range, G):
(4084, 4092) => 1.25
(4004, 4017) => 1.22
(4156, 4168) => 1.36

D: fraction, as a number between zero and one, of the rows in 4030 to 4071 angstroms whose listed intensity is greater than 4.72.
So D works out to 0.68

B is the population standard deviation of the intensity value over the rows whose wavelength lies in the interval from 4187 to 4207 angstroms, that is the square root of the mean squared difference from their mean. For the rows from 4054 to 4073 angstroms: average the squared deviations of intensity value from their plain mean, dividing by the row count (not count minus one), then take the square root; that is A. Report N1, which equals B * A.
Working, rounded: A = 0.673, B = 0.420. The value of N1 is 0.28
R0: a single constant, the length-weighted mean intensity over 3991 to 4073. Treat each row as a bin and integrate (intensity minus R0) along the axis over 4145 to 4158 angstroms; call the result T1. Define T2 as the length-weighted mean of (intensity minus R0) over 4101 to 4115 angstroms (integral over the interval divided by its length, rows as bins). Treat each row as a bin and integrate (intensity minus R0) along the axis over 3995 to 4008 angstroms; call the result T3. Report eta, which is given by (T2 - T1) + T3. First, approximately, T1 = -4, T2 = -0.9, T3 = -1.6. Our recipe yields 1.5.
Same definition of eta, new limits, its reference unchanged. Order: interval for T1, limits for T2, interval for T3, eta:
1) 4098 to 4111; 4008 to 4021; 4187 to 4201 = 9.1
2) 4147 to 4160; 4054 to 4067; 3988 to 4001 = -0.6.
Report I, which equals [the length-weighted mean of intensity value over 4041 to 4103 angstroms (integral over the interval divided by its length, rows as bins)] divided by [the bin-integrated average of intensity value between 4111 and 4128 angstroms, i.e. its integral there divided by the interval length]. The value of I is 1.05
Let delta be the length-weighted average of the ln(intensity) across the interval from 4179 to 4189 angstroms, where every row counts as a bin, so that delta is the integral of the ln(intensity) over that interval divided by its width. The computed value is 1.58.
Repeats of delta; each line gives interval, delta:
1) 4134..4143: 1.64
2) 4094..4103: 1.52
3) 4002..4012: 1.62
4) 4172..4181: 1.61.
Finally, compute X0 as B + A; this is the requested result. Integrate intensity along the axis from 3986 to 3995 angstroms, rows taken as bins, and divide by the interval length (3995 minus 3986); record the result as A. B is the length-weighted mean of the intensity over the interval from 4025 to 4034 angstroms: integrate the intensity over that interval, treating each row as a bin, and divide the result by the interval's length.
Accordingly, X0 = 9.6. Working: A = 4.8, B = 4.8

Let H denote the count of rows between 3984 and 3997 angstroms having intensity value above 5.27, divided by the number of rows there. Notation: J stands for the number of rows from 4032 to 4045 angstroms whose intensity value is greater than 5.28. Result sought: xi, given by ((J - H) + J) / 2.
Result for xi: 2.9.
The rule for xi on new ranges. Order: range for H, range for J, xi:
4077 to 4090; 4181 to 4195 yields 0.9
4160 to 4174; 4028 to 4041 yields 2.6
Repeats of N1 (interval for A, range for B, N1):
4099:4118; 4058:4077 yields 0.41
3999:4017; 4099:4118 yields 0.37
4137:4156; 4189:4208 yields 0.20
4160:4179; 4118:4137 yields 0.28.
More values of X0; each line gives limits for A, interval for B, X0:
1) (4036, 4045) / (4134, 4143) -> 10.7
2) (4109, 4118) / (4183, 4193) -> 9.3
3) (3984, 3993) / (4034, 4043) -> 10.6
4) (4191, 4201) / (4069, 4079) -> 10.3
